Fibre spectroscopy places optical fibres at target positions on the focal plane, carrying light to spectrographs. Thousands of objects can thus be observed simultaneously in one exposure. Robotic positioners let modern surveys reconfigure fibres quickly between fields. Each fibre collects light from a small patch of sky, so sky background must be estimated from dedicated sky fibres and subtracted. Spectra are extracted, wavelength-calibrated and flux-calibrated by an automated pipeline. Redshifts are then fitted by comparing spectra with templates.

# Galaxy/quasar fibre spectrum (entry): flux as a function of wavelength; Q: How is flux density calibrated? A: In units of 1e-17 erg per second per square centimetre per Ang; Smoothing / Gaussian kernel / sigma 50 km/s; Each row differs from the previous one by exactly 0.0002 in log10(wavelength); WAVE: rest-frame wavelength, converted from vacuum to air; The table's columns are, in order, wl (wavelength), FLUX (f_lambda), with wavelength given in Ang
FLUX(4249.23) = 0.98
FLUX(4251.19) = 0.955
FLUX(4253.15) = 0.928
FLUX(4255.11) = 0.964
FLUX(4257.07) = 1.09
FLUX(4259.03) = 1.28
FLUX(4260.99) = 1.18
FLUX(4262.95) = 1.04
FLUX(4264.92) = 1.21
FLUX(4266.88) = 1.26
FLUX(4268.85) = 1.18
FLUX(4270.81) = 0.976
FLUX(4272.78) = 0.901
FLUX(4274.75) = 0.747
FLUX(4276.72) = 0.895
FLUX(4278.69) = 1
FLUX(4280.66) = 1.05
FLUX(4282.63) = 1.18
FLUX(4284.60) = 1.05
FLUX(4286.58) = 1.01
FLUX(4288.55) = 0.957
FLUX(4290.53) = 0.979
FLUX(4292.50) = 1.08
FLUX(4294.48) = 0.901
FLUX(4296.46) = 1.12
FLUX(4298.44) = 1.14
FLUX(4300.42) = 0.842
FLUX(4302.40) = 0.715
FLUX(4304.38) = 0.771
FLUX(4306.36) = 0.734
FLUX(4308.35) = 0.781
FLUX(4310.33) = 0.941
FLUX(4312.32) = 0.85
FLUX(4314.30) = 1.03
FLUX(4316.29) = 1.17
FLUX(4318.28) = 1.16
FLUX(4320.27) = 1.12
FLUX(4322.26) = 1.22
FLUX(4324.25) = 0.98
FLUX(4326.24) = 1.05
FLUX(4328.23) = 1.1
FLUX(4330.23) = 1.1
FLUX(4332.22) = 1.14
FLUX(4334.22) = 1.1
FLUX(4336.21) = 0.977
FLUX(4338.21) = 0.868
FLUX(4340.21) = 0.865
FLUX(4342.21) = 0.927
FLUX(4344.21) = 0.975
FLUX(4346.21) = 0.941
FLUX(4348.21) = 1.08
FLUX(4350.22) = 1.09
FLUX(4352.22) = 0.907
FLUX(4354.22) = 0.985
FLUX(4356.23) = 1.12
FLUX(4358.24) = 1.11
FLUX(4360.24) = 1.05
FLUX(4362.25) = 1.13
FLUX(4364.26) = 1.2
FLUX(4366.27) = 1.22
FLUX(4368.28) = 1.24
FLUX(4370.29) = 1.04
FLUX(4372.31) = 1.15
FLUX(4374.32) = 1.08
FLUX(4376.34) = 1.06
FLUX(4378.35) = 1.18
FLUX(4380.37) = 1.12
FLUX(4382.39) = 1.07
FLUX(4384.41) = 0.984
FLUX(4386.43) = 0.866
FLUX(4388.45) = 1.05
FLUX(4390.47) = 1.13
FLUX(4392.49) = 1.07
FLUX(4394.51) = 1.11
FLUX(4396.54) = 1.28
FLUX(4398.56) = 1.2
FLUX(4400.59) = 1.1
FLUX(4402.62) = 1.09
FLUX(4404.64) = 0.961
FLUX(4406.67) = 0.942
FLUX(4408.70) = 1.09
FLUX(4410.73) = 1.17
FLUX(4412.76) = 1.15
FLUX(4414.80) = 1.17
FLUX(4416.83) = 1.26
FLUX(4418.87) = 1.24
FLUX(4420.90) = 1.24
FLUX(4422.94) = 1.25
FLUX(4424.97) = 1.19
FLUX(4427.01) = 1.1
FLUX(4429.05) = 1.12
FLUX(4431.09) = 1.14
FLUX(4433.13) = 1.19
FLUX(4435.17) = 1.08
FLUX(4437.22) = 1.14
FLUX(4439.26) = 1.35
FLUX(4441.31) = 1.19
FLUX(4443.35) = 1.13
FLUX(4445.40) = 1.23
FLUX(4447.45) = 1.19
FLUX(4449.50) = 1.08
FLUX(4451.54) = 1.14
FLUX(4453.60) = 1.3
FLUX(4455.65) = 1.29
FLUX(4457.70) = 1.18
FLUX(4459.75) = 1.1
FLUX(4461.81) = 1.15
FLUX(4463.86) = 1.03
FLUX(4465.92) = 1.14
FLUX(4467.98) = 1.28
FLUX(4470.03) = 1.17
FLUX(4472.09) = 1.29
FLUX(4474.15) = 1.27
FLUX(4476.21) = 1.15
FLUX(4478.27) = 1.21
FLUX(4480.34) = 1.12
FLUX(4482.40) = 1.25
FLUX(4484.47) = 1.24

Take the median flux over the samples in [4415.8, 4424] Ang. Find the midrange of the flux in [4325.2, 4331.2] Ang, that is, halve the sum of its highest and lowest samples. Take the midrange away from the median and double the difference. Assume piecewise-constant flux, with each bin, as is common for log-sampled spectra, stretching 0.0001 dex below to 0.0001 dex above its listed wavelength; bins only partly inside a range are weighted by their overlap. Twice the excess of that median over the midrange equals 0.34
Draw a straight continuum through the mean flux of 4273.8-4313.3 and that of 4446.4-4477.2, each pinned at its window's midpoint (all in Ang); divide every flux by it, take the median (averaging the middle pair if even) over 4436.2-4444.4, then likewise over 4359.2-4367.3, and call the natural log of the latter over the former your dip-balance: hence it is 0.10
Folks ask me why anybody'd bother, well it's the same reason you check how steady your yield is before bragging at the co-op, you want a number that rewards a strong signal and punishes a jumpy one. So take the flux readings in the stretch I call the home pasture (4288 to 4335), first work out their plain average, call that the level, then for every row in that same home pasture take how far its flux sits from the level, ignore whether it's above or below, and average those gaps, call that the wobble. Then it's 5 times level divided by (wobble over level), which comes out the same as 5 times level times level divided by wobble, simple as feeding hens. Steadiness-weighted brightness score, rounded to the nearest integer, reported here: 39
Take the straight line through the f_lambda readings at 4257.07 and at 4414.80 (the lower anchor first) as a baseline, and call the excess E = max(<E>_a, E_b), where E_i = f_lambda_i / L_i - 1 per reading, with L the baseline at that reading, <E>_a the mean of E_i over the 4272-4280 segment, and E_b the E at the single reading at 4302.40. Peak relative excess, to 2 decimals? -0.19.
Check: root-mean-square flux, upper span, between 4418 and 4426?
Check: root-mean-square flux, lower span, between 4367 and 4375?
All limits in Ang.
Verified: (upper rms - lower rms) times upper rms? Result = 0.12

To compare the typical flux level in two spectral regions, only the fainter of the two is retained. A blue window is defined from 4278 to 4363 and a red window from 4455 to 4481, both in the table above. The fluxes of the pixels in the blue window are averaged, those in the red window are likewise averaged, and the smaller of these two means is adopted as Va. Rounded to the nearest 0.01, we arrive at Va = 1.01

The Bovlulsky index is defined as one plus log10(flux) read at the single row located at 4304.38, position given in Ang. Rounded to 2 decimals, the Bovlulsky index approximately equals 0.89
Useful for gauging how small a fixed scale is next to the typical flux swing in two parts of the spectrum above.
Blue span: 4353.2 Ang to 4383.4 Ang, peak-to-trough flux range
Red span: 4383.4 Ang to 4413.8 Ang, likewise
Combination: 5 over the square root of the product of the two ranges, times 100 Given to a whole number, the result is 1539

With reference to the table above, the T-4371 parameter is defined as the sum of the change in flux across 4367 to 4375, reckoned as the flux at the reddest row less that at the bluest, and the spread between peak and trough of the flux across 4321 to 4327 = 0.1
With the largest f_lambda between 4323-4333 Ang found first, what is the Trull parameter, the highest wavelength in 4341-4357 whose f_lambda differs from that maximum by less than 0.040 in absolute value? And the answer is 4356.23 Ang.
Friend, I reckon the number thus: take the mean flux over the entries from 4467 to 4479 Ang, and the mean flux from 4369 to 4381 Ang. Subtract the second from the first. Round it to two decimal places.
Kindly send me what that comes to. 0.12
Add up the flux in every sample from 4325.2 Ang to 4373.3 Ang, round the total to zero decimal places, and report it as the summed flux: 25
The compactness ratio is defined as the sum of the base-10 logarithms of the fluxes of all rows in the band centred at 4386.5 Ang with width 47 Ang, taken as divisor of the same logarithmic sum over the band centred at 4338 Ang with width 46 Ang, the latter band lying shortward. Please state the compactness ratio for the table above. 0.4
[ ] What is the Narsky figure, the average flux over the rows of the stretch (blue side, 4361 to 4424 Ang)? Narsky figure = 1.124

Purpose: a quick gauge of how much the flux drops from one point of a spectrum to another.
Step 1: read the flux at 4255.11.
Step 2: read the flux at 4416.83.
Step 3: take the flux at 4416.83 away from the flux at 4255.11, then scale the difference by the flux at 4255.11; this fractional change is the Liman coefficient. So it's -0.31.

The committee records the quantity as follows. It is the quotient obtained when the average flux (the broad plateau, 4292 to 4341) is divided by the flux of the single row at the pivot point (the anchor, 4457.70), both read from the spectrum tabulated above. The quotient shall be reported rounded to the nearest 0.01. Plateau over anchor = 0.84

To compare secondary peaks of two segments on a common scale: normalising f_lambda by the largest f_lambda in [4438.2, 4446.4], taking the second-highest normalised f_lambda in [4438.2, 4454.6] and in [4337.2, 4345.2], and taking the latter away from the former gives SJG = 0.28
